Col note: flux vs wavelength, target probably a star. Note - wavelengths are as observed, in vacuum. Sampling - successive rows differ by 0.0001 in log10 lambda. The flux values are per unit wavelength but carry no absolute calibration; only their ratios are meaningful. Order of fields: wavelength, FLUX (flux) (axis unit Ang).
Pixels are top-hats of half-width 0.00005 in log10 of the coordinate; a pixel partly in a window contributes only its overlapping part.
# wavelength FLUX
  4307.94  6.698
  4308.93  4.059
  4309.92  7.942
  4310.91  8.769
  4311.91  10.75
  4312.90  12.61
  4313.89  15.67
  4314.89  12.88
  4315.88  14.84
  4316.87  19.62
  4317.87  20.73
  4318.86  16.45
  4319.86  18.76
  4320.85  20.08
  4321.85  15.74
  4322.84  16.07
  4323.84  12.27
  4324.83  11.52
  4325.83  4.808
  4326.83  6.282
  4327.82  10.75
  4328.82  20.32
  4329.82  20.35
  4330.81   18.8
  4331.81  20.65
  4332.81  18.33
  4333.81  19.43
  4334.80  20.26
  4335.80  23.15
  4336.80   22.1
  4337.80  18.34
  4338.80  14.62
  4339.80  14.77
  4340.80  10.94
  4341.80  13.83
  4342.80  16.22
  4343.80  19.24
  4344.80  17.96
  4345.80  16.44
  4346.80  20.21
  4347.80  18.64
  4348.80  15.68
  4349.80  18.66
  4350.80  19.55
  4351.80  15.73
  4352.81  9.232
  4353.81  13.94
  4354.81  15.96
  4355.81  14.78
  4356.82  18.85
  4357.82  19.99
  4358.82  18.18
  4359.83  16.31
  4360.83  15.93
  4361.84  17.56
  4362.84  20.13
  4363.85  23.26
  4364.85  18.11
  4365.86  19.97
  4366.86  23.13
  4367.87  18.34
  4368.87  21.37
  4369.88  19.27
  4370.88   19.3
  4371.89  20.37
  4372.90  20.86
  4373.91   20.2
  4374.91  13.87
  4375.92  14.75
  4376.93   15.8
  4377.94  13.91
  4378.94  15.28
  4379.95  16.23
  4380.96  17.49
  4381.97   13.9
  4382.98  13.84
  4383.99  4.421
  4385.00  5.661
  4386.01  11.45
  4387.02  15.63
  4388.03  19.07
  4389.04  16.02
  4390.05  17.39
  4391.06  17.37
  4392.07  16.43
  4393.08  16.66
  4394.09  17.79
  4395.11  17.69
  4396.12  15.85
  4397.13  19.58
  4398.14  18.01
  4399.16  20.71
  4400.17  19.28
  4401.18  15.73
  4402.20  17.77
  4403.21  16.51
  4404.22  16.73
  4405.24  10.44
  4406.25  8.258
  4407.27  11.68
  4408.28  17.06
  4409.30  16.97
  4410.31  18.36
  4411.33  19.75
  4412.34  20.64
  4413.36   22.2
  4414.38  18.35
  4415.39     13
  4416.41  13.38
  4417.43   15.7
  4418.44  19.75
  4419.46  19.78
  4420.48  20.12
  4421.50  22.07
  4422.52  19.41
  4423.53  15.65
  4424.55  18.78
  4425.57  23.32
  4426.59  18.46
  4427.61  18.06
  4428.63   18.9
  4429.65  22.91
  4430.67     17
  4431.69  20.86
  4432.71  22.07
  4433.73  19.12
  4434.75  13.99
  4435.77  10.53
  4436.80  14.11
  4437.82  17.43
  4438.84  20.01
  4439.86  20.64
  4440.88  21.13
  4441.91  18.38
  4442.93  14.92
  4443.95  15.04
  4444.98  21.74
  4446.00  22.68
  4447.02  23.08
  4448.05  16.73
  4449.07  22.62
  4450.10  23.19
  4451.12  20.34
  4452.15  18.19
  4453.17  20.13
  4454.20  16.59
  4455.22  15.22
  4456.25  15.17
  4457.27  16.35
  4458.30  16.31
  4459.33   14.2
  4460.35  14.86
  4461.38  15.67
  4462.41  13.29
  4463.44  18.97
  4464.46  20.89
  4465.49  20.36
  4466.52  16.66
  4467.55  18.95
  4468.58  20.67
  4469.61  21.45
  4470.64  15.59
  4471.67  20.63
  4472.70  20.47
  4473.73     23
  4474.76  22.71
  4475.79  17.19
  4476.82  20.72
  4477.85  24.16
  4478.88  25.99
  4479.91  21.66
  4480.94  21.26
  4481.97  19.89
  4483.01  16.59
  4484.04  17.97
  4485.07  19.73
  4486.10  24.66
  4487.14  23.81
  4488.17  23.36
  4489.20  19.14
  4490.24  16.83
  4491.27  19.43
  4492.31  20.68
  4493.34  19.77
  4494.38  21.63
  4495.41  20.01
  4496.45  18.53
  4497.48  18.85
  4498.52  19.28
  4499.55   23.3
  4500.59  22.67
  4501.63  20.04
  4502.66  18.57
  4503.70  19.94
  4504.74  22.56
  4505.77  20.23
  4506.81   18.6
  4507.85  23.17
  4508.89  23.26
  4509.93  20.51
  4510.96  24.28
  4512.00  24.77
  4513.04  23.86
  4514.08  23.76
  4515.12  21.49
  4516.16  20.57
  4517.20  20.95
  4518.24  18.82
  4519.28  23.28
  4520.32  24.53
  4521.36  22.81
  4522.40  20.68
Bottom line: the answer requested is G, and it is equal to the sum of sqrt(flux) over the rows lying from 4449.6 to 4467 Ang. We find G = 71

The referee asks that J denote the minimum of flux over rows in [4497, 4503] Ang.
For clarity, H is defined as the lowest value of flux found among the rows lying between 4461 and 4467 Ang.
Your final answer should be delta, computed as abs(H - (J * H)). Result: 234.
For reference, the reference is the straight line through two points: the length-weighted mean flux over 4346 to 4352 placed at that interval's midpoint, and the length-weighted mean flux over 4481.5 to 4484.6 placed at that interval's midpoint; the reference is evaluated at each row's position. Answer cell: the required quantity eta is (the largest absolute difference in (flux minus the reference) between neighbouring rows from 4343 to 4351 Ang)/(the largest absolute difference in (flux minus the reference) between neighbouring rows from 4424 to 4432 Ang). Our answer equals 0.6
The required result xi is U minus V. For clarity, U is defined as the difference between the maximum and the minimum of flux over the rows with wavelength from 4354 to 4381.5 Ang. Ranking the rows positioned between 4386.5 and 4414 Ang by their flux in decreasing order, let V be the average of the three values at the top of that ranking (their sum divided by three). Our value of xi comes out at -11.8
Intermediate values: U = 9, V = 21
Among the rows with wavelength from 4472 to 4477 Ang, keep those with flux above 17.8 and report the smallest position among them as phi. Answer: 4472.70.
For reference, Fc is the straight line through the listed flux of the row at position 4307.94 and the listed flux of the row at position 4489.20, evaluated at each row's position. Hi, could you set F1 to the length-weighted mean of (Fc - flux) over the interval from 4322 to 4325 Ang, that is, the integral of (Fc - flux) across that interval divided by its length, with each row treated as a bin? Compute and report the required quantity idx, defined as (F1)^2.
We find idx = 36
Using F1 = -6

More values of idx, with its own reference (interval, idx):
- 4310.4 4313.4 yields 14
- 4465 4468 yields 1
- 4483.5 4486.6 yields 4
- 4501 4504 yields 0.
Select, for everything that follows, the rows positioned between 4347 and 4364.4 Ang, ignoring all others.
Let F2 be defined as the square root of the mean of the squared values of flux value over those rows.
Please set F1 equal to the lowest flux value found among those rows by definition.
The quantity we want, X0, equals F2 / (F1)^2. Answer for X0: 0.20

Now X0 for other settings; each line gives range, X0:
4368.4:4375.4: 0.10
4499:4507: 0.06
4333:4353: 0.21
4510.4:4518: 0.05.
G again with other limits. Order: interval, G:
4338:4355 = 68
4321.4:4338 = 68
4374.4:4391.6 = 63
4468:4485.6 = 77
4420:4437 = 73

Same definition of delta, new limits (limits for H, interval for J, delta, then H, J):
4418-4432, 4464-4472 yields 228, 15.65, 15.59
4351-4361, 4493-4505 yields 162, 9.232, 18.53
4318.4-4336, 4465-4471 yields 70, 4.808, 15.59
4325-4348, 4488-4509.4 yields 76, 4.808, 16.83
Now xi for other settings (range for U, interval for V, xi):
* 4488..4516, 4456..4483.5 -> -16.4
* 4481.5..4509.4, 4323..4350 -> -13.9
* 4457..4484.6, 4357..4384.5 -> -9.9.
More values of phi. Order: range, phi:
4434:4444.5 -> 4438.84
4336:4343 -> 4336.80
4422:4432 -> 4422.52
